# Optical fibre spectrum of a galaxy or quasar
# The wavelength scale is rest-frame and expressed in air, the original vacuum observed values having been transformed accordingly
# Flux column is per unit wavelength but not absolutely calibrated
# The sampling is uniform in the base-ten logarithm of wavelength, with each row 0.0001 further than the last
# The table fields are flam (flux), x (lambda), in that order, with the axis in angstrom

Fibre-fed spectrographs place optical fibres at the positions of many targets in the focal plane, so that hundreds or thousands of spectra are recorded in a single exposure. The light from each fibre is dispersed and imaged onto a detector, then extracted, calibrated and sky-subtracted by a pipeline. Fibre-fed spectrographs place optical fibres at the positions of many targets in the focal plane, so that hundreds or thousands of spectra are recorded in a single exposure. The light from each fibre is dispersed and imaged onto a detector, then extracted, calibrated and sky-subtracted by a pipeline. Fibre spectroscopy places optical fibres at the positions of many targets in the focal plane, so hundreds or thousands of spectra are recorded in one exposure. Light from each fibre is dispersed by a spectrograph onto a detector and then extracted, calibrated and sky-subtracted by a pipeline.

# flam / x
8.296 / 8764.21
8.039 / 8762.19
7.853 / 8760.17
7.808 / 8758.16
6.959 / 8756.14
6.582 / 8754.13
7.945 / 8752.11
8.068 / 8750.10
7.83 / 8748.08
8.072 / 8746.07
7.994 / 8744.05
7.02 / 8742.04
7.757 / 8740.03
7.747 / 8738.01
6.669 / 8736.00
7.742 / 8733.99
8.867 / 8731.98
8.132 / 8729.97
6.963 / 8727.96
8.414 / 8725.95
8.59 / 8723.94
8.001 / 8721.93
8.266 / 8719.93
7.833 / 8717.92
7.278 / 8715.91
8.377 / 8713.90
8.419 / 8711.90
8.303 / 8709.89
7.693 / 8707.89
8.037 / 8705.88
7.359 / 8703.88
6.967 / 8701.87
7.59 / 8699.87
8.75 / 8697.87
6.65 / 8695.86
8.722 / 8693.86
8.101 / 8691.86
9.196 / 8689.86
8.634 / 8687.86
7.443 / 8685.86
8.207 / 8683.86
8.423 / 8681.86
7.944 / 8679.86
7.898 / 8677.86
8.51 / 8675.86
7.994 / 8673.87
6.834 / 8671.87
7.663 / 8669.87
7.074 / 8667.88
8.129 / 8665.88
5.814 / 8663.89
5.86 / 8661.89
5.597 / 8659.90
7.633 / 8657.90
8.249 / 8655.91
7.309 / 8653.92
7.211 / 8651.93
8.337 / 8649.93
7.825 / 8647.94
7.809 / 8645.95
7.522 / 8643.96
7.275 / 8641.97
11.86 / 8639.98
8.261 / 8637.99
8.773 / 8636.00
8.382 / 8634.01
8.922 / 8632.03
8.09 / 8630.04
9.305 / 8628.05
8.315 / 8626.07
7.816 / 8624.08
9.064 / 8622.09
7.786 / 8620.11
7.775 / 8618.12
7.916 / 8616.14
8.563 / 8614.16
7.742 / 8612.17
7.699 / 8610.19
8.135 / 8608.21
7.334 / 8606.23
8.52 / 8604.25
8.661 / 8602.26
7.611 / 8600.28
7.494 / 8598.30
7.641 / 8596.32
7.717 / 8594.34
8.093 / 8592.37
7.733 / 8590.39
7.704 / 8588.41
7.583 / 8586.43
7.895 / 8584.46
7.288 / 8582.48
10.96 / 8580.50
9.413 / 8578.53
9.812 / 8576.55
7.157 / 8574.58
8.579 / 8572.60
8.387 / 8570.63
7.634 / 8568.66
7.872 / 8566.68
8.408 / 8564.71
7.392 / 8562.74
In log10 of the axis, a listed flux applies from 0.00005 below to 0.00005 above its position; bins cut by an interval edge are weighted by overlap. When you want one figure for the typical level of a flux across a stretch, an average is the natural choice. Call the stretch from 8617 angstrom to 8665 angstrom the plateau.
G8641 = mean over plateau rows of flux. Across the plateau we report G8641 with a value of 7.95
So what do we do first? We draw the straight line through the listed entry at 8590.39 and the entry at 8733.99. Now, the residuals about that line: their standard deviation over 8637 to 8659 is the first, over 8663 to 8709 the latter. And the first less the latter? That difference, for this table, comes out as 0.5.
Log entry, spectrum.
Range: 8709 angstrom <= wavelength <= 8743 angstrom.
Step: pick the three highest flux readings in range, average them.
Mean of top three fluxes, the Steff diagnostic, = 8.6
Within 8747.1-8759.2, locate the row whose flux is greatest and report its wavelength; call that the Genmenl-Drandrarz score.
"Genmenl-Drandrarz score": 8750.10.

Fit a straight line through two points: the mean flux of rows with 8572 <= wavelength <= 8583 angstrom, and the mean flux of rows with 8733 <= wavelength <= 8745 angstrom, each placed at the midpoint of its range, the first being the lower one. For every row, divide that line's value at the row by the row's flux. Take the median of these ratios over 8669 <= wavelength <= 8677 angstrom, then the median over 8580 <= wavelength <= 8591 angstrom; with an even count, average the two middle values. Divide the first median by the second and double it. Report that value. 1.81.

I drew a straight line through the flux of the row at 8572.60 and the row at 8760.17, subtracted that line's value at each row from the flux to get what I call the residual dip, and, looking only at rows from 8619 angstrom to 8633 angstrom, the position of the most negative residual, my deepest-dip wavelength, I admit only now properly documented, 8620.11 angstrom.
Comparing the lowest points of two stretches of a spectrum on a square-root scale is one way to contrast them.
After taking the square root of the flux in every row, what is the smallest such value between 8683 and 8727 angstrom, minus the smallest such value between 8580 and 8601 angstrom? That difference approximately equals -0.12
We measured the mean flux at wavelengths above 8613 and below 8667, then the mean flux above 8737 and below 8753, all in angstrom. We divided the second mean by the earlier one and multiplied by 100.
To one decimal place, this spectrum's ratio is 97.8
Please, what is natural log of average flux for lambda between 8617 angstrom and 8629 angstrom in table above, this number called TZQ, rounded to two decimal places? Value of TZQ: 2.12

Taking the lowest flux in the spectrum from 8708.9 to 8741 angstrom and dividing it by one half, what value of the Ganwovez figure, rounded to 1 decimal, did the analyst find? 13.3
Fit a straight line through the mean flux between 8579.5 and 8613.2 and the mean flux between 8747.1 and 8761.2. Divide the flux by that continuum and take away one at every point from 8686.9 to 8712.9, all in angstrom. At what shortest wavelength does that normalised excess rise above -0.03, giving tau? 8687.86 angstrom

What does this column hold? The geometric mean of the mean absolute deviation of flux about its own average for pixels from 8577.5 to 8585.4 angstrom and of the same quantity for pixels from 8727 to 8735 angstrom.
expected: 0.86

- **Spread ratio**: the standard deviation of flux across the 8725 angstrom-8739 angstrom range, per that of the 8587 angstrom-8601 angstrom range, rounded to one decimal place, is 4.2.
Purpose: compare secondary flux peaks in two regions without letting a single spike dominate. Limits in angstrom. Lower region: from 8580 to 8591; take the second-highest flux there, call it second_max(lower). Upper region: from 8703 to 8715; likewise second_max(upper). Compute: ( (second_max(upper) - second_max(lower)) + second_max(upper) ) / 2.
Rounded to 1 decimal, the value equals 4.4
